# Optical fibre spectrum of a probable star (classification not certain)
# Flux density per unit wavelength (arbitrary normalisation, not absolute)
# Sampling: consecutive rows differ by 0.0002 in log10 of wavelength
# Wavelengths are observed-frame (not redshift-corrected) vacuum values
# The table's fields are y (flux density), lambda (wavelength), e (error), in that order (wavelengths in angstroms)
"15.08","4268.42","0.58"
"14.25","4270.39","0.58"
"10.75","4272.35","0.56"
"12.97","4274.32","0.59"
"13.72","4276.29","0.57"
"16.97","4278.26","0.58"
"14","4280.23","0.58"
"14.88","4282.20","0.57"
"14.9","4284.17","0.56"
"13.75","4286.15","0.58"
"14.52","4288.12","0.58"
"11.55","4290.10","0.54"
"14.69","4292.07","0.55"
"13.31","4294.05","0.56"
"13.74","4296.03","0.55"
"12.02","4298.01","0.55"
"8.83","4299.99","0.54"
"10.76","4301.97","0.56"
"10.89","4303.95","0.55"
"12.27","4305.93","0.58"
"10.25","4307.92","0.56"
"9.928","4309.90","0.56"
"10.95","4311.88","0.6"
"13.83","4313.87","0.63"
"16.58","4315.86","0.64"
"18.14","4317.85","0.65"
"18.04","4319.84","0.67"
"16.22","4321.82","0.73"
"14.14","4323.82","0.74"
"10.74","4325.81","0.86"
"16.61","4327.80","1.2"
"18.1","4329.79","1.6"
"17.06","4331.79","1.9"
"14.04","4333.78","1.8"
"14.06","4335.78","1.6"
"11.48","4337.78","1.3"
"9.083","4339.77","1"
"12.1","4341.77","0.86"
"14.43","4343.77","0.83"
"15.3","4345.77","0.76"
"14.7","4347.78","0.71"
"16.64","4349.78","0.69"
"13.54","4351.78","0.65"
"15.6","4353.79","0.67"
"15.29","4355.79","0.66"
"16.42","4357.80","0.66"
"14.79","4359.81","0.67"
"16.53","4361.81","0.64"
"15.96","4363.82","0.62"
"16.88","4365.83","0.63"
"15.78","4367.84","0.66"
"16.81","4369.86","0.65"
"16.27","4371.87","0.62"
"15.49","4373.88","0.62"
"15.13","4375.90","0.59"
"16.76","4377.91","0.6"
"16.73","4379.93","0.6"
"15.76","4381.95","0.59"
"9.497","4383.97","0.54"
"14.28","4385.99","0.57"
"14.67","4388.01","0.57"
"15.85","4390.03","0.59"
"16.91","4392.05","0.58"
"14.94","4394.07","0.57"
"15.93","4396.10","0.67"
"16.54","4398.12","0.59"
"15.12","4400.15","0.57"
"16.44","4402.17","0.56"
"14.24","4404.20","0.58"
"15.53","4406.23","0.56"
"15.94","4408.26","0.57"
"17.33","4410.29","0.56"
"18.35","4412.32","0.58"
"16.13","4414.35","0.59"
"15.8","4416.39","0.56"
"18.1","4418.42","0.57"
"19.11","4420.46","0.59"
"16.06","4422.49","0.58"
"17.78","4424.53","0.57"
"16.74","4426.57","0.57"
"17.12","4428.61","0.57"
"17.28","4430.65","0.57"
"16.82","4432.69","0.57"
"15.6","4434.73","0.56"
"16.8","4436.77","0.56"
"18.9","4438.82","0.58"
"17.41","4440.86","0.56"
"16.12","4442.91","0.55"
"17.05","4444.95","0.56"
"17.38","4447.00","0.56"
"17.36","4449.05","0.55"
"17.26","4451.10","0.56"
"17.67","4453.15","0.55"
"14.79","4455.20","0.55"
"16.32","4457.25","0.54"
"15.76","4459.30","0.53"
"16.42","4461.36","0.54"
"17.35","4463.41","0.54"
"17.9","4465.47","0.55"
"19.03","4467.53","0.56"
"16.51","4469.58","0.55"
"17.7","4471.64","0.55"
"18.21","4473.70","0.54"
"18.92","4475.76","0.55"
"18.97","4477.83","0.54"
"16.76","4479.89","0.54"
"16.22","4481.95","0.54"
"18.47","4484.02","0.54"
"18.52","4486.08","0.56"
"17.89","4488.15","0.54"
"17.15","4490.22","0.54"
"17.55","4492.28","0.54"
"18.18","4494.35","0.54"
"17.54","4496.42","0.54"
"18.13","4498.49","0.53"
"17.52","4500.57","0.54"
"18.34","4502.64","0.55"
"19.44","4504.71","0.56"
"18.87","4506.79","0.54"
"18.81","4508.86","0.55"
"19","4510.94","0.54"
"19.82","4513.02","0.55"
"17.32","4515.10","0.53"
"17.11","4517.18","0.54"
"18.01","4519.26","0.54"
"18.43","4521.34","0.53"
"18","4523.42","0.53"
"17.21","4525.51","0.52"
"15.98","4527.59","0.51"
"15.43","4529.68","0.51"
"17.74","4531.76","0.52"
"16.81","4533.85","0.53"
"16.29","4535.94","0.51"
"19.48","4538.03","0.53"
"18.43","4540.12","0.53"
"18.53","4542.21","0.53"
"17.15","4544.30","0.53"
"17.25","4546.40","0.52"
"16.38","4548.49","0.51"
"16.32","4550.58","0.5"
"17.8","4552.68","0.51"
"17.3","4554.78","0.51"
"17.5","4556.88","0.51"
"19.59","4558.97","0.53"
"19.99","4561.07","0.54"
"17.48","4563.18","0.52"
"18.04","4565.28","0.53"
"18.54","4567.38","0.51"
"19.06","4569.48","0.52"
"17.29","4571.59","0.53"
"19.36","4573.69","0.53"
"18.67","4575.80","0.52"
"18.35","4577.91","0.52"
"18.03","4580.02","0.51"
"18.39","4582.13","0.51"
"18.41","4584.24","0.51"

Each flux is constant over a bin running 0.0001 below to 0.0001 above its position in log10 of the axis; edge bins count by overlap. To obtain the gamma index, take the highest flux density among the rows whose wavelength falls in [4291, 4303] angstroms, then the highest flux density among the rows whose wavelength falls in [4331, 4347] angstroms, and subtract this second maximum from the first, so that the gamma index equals -2.4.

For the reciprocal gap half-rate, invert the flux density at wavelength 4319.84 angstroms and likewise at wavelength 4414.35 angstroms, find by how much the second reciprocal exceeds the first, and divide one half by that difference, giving 76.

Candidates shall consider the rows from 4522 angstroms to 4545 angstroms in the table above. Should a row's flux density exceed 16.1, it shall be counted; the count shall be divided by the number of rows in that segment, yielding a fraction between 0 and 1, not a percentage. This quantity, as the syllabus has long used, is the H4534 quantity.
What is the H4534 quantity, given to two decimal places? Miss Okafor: 0.82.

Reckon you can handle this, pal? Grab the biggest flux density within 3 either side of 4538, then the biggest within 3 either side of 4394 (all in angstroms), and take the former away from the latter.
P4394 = -2.6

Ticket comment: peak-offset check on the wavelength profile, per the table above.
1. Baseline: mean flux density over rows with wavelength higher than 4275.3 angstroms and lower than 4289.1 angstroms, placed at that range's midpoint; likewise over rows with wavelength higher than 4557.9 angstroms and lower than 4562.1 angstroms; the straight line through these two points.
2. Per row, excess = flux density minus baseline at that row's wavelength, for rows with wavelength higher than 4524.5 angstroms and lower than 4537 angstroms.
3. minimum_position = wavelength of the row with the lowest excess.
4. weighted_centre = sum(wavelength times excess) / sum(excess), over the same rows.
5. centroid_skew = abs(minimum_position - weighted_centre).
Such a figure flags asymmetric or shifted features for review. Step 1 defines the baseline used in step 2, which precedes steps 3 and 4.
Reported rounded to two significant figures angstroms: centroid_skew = 1.1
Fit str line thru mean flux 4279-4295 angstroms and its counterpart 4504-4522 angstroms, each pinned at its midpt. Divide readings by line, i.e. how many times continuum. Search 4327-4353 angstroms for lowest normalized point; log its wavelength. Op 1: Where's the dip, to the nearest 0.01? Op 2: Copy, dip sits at 4339.77 angstroms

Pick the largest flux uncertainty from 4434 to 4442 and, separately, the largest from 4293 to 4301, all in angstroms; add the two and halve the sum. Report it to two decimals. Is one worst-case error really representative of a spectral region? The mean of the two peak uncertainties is 0.57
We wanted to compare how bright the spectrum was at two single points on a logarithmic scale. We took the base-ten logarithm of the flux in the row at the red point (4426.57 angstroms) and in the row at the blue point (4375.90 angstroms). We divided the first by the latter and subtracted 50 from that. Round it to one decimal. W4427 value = -49.0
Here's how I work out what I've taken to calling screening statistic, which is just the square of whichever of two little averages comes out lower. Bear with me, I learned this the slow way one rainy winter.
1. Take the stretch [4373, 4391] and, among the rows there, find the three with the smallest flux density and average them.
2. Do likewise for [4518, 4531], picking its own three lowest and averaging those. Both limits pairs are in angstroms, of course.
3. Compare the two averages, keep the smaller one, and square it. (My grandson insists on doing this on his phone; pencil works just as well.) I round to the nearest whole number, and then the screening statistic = 164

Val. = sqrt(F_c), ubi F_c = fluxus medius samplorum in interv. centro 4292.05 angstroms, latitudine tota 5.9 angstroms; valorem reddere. 3.6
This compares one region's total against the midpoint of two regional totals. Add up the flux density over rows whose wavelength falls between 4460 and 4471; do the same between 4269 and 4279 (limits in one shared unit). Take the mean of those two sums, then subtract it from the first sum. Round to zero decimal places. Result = 9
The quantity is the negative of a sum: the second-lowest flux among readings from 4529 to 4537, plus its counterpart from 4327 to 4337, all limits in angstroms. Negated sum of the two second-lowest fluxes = -30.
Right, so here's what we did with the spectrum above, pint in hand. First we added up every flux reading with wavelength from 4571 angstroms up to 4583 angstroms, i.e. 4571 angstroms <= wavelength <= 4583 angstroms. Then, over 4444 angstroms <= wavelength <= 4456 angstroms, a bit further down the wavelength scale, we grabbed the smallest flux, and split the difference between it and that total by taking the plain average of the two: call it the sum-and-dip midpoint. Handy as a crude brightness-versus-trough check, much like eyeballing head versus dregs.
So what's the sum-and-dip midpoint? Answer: 62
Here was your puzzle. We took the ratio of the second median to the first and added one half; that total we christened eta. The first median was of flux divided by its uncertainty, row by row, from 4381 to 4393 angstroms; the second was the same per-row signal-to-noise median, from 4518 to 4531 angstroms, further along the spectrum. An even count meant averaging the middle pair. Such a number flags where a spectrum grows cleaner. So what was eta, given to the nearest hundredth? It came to 1.77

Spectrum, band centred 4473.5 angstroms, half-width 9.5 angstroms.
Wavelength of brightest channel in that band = 4467.53 angstroms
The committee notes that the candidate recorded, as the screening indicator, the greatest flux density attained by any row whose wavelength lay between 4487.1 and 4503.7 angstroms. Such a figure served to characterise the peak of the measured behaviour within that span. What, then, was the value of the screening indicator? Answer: 18.34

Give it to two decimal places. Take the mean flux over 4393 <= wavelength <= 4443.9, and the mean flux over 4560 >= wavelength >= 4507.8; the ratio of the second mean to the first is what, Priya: 1.06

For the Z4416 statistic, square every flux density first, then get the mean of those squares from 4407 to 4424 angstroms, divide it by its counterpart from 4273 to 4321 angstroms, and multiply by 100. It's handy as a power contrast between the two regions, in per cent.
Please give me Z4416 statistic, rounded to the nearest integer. 159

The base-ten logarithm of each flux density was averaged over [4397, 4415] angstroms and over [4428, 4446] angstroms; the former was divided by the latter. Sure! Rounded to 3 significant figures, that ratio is 0.982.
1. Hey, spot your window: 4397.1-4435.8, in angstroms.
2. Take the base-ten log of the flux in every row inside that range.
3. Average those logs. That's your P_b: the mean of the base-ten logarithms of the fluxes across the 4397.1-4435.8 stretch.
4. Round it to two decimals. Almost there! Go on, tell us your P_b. 1.22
